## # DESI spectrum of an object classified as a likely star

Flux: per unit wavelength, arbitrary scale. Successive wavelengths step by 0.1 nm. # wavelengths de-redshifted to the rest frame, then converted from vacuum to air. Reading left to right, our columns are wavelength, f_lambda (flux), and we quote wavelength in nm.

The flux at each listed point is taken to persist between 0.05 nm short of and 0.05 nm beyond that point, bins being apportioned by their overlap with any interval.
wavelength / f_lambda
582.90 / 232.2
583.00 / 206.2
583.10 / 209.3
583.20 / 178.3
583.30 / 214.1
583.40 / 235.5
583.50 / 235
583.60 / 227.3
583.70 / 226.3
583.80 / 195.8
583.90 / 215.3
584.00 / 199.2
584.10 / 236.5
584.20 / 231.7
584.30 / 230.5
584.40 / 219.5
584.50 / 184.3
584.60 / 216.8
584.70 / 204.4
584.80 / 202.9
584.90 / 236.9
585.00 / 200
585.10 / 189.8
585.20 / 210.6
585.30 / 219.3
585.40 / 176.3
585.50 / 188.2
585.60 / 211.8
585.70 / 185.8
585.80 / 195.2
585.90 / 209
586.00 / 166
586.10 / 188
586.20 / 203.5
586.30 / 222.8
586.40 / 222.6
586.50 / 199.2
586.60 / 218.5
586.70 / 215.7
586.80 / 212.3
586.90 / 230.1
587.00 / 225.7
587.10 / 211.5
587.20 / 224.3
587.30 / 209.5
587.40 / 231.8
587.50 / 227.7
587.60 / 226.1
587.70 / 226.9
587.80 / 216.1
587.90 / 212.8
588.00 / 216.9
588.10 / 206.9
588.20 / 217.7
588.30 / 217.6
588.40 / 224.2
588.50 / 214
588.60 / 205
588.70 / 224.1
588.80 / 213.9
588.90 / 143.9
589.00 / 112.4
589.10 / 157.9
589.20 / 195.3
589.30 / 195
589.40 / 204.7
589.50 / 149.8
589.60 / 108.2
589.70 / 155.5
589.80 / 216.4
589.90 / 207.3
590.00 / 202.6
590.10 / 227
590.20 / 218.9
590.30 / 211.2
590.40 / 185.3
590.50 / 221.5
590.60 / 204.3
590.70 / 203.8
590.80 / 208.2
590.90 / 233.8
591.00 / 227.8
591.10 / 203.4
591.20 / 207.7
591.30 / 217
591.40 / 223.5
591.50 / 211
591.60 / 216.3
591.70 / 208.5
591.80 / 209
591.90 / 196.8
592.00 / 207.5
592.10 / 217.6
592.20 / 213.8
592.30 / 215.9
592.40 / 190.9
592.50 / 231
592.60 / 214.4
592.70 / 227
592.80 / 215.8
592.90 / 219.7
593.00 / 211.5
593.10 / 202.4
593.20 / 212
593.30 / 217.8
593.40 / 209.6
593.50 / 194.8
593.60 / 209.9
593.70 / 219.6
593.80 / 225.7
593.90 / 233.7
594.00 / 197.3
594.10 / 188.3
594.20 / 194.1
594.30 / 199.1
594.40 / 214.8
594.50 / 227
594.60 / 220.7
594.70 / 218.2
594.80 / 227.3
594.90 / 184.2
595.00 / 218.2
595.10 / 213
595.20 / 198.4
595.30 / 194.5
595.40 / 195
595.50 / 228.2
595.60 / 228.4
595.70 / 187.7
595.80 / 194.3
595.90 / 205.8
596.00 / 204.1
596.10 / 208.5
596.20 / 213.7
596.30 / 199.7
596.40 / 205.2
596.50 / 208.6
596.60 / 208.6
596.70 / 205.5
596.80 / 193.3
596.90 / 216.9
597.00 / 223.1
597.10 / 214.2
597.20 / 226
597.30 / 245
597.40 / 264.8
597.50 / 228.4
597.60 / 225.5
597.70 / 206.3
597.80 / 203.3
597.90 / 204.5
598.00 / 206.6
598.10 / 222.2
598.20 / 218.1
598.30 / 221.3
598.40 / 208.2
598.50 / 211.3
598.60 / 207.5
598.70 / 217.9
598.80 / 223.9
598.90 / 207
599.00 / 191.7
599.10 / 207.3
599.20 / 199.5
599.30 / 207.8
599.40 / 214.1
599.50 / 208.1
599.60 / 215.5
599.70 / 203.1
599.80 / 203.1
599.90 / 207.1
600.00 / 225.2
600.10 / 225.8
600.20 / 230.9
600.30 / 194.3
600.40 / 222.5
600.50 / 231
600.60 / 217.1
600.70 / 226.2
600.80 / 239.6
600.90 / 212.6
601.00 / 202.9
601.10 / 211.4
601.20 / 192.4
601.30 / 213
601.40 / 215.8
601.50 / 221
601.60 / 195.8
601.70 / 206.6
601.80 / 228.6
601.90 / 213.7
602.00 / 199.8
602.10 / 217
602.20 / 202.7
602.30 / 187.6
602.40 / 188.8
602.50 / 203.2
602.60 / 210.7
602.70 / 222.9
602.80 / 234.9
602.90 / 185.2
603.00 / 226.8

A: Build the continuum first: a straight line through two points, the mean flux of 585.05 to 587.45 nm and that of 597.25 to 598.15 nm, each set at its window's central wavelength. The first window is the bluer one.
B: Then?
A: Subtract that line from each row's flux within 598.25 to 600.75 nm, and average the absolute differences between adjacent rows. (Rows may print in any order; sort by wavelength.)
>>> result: 10.7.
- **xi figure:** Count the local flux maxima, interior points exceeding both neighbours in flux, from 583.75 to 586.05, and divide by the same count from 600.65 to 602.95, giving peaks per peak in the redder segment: 1.17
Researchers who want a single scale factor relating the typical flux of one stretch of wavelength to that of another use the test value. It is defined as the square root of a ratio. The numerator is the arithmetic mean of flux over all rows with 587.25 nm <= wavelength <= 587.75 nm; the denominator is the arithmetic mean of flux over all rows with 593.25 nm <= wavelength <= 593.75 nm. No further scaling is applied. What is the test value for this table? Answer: 1.03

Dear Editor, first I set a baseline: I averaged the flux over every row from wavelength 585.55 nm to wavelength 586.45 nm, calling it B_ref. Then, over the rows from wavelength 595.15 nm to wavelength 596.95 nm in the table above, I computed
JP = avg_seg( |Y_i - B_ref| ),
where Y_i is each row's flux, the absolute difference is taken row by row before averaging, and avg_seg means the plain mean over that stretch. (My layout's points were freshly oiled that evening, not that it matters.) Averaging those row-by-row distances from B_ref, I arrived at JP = 9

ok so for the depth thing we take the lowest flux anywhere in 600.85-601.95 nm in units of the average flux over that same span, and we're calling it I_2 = 0.91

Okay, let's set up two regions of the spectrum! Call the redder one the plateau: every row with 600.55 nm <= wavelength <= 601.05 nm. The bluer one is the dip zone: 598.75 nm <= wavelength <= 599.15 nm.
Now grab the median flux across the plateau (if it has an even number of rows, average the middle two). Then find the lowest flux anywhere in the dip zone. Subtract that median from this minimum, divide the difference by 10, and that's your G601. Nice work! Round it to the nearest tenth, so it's -2.5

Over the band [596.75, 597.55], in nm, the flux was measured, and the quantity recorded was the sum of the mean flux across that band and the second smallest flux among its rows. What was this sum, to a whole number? 441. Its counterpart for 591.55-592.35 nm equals 418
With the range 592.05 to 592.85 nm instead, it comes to 430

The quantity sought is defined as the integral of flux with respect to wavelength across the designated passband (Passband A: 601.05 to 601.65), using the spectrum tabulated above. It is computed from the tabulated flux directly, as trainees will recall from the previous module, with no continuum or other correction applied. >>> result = 125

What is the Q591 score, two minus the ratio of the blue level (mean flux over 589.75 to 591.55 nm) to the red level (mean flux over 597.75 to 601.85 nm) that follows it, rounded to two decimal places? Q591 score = 1.00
